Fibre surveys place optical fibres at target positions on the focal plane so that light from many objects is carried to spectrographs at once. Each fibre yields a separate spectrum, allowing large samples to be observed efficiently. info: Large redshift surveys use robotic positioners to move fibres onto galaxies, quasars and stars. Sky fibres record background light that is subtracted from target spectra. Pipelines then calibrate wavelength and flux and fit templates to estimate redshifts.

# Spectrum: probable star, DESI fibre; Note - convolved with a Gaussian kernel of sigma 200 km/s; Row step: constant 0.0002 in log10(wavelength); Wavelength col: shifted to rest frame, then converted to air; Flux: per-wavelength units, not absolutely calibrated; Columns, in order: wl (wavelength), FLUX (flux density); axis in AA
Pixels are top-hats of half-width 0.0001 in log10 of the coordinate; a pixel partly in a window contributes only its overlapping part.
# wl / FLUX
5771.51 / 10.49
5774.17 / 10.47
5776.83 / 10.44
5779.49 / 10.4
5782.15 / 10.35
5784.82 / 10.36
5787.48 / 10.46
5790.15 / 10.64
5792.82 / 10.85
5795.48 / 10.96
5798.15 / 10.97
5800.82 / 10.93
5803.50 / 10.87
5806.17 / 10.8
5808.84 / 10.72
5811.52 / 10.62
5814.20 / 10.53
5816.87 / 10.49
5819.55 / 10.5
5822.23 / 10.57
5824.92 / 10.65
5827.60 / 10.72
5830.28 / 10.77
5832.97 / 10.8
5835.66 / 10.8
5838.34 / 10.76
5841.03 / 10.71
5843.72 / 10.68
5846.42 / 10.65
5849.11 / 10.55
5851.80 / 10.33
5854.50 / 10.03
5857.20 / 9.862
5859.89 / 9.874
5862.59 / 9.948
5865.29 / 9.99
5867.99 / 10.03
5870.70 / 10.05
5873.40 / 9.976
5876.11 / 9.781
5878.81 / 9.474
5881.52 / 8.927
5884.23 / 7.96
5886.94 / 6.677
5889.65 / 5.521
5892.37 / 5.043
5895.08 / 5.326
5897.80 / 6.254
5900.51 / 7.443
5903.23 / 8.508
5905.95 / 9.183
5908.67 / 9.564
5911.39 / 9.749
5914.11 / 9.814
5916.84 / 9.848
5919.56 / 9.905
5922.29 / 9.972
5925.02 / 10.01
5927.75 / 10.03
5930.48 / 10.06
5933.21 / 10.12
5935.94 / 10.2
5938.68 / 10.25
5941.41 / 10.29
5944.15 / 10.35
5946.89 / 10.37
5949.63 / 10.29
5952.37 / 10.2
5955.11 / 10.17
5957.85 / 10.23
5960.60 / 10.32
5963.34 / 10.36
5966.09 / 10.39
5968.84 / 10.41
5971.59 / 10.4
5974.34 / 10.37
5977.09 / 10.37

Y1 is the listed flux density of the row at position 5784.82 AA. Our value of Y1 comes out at 10.36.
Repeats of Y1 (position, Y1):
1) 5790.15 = 10.64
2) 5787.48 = 10.46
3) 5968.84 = 10.41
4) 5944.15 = 10.35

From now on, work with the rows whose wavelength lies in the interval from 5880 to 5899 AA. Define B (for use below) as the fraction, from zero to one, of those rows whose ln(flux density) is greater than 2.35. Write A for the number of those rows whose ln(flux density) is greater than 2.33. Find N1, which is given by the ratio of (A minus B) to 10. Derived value 0.00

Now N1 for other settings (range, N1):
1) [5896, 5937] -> 0.00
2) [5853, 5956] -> 0.40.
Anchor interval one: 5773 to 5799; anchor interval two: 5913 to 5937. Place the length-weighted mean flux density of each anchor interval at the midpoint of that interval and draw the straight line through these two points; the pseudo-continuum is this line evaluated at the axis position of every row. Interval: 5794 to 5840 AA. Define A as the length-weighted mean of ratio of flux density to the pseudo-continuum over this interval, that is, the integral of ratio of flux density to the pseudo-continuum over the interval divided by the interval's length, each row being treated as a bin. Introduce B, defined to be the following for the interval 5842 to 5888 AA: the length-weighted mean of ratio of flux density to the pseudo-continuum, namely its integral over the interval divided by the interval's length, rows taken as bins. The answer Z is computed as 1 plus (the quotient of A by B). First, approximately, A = 1.03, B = 0.95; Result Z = 2.08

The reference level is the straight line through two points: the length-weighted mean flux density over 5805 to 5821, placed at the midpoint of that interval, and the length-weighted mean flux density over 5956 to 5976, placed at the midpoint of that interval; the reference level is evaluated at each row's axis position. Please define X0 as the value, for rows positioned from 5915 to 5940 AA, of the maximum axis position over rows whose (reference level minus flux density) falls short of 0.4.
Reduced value 5938.68 AA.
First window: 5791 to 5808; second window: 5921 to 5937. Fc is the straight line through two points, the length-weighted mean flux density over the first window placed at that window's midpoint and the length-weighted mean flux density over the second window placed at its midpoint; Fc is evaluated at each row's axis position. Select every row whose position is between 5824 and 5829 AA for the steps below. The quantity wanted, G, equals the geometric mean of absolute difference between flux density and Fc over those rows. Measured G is 0.03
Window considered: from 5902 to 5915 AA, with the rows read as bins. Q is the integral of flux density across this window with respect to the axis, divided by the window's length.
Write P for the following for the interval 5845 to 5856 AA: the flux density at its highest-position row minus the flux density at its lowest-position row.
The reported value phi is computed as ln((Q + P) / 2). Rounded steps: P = -0.62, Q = 9.4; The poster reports 1.47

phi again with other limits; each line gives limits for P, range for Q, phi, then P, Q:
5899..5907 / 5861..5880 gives 1.76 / 1.74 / 9.9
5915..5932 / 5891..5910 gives 1.33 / 0.21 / 7.3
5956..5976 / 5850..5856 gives 1.64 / 0.14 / 10.2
